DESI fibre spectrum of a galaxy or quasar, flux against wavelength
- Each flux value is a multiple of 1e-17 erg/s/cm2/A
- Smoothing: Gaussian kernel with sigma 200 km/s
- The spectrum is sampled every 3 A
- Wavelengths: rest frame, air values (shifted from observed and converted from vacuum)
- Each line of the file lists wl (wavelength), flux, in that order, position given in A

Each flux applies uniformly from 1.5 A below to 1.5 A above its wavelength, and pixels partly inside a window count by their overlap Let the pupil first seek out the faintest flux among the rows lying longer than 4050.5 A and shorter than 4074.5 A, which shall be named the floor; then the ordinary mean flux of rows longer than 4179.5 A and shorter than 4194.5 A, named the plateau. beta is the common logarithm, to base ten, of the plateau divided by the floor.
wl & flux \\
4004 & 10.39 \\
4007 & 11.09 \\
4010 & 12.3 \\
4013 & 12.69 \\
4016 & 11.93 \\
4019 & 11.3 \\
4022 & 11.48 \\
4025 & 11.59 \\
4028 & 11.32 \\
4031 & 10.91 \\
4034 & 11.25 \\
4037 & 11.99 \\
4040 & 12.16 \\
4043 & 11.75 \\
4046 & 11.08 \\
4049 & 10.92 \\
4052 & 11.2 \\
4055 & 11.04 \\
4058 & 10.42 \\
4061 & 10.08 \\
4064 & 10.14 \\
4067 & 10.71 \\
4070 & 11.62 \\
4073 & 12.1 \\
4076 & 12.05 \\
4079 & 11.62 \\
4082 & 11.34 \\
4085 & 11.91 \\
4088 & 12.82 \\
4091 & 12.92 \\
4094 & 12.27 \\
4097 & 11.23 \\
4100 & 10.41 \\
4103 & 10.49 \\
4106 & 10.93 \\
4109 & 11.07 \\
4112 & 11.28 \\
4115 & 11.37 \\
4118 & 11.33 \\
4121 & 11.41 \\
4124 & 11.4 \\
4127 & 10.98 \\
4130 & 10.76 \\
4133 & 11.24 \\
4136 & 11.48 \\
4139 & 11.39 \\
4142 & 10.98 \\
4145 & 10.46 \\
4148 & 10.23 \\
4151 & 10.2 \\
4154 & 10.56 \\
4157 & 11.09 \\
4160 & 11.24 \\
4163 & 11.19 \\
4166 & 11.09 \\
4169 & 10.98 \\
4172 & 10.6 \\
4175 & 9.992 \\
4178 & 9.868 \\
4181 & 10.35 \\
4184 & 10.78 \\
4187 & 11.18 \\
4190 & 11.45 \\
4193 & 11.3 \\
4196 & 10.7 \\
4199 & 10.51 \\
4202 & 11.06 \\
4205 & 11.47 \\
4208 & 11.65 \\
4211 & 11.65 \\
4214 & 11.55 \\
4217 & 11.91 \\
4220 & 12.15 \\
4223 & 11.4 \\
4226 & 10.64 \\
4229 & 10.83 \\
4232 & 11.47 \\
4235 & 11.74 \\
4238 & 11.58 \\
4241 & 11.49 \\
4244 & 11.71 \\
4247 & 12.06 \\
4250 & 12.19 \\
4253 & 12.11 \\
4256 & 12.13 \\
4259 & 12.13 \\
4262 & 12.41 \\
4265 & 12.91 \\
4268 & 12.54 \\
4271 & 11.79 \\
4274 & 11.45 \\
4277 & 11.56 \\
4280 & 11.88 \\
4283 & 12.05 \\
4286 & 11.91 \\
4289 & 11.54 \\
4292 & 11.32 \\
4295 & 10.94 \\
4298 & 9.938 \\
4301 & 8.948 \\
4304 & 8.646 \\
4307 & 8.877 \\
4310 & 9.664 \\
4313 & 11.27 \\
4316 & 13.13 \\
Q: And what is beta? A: 0.038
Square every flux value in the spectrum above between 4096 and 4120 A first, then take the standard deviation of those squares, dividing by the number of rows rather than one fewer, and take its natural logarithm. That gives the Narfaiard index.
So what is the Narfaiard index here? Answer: 2.0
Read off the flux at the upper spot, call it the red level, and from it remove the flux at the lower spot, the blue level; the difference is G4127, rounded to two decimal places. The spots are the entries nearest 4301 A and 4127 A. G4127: -2.03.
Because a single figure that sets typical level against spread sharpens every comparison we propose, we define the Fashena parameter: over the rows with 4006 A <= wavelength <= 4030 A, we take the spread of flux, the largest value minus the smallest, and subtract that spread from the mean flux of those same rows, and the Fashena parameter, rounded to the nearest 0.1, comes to 10.1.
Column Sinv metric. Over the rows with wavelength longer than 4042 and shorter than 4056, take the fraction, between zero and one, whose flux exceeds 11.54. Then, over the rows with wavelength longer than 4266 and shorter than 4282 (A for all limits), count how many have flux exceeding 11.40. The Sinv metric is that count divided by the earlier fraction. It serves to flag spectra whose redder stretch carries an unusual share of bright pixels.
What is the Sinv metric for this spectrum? 25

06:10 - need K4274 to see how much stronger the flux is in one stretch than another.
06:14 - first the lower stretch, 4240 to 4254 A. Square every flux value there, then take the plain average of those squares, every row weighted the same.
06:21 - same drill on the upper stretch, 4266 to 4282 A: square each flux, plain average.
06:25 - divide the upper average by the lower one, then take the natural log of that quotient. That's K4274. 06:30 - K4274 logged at -0.01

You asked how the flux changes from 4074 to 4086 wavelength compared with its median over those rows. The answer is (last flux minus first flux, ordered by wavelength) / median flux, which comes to -0.012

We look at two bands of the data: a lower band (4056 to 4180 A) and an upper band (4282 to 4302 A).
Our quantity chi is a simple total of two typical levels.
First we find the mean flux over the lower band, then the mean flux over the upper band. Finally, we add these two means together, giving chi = 22.1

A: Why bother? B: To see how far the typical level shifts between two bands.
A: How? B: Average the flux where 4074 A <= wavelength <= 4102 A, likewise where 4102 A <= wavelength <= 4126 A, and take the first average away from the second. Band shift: -0.7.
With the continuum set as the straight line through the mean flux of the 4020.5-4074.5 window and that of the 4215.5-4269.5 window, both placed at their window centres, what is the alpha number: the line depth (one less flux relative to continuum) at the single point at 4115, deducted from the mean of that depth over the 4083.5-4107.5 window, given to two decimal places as -0.03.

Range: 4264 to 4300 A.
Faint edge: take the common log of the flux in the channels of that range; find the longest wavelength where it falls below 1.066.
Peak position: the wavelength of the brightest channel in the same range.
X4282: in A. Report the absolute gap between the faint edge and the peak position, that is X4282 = 33 A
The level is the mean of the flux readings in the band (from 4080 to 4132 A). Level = 11.4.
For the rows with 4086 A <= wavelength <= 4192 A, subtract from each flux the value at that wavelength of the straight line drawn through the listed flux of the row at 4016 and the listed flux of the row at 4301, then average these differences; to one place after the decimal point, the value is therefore 0.4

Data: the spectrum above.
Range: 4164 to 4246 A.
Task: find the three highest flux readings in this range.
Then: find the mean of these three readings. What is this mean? 11.9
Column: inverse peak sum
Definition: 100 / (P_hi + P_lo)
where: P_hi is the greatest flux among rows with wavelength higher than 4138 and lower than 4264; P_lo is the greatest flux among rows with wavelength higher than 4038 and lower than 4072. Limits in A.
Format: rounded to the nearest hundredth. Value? 4.07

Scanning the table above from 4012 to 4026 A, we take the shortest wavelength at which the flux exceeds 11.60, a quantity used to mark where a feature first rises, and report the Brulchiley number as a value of 4013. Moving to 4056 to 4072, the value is 4070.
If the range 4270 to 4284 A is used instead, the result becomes 4271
